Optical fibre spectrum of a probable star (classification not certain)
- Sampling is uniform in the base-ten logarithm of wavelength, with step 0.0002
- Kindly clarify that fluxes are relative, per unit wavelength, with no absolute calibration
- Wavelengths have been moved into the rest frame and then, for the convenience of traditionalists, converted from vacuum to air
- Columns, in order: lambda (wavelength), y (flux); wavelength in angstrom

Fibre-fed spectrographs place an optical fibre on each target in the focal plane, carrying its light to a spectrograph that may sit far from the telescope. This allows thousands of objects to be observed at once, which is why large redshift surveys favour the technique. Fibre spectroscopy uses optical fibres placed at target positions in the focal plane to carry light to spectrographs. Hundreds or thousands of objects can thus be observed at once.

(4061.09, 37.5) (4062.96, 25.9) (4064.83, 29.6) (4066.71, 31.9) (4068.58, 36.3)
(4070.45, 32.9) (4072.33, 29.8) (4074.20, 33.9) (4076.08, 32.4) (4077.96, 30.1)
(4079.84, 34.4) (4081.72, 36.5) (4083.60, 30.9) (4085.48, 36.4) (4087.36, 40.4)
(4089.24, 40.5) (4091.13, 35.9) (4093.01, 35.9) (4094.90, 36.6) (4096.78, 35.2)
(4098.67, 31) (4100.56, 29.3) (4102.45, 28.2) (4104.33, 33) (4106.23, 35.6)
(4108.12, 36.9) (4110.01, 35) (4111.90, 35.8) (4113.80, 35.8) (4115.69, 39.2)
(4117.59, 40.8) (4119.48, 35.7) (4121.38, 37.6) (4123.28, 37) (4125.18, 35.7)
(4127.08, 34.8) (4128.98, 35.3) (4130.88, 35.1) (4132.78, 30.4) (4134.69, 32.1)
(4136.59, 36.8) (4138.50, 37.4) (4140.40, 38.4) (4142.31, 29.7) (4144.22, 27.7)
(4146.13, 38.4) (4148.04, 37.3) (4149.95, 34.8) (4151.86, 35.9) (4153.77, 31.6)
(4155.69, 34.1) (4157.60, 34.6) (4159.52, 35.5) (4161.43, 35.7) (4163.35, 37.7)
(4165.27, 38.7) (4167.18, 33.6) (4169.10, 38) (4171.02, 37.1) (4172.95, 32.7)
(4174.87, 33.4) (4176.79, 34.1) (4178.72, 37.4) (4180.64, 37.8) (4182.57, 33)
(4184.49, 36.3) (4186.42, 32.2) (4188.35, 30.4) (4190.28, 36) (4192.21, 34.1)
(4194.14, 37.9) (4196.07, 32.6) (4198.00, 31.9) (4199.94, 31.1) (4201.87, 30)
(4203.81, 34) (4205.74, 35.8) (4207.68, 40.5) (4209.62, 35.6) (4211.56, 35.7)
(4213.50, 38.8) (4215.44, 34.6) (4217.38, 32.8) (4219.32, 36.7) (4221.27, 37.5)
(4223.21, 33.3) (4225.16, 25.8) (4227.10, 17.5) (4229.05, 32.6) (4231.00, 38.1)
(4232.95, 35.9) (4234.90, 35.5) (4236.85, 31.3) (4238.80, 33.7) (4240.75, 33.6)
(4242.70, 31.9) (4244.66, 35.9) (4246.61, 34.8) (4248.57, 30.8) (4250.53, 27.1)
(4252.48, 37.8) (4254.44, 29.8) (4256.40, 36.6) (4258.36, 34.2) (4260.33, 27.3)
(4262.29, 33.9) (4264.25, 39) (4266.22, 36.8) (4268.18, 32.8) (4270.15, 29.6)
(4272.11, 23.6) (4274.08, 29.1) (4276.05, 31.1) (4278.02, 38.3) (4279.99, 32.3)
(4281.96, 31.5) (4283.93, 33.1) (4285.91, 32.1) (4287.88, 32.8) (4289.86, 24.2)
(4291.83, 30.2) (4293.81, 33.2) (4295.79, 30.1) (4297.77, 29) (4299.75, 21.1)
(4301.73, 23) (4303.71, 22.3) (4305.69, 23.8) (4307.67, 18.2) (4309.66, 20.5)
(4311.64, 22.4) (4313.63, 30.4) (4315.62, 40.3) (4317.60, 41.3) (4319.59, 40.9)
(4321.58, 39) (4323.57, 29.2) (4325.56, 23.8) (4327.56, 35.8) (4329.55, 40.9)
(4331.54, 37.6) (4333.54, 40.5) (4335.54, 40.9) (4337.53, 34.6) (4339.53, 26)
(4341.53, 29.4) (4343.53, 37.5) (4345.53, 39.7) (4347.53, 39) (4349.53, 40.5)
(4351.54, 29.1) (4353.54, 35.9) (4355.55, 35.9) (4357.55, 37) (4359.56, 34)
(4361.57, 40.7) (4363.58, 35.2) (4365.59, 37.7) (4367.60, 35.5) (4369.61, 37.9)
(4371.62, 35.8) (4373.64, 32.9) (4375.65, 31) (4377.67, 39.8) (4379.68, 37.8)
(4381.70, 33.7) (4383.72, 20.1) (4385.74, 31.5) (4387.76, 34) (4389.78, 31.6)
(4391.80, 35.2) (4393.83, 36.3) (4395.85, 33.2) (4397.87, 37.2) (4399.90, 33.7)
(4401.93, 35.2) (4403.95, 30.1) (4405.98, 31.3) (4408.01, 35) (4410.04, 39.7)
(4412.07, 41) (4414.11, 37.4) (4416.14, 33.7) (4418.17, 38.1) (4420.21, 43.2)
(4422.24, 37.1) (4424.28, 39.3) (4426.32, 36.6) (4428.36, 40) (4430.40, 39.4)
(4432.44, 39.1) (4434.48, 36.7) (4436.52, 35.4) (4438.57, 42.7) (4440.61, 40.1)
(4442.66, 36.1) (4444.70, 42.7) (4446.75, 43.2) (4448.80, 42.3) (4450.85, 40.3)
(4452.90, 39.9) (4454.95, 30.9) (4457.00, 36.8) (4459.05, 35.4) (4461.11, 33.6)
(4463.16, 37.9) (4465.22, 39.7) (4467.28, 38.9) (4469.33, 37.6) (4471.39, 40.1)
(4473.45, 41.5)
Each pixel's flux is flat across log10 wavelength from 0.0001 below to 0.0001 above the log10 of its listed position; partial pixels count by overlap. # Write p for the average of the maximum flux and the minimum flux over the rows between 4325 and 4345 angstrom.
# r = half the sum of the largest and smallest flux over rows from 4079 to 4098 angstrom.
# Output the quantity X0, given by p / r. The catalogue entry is 0.91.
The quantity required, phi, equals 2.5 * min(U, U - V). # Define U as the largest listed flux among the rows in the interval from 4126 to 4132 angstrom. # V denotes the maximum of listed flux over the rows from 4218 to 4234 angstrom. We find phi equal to -7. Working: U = 35.3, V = 38.1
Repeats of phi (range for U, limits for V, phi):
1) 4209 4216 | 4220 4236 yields 2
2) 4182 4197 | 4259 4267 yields -3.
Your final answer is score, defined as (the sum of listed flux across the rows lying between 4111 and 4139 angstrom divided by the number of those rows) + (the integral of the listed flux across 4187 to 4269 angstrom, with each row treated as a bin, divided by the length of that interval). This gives 70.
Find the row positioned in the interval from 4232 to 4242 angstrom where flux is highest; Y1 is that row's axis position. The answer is 4232.95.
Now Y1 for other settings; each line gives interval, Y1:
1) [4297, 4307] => 4297.77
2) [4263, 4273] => 4264.25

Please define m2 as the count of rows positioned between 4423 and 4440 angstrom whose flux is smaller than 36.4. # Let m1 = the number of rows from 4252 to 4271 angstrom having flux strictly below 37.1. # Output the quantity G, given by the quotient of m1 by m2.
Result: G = 8.0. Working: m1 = 8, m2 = 1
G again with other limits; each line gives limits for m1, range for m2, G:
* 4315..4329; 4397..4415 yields 0.6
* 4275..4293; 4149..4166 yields 1.1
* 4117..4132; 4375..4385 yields 2.0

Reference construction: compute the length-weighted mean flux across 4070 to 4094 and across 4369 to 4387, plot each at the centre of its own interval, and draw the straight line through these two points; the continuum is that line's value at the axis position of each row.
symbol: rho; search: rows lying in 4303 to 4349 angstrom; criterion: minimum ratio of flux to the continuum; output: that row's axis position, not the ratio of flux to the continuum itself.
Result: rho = 4307.67 angstrom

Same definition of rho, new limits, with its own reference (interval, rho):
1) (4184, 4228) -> 4227.10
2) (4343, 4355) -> 4351.54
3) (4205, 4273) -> 4227.10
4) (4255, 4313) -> 4307.67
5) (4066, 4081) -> 4072.33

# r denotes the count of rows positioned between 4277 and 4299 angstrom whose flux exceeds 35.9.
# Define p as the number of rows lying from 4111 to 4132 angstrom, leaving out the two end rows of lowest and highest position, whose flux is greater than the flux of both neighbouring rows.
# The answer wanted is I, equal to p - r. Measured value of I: 2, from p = 3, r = 1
